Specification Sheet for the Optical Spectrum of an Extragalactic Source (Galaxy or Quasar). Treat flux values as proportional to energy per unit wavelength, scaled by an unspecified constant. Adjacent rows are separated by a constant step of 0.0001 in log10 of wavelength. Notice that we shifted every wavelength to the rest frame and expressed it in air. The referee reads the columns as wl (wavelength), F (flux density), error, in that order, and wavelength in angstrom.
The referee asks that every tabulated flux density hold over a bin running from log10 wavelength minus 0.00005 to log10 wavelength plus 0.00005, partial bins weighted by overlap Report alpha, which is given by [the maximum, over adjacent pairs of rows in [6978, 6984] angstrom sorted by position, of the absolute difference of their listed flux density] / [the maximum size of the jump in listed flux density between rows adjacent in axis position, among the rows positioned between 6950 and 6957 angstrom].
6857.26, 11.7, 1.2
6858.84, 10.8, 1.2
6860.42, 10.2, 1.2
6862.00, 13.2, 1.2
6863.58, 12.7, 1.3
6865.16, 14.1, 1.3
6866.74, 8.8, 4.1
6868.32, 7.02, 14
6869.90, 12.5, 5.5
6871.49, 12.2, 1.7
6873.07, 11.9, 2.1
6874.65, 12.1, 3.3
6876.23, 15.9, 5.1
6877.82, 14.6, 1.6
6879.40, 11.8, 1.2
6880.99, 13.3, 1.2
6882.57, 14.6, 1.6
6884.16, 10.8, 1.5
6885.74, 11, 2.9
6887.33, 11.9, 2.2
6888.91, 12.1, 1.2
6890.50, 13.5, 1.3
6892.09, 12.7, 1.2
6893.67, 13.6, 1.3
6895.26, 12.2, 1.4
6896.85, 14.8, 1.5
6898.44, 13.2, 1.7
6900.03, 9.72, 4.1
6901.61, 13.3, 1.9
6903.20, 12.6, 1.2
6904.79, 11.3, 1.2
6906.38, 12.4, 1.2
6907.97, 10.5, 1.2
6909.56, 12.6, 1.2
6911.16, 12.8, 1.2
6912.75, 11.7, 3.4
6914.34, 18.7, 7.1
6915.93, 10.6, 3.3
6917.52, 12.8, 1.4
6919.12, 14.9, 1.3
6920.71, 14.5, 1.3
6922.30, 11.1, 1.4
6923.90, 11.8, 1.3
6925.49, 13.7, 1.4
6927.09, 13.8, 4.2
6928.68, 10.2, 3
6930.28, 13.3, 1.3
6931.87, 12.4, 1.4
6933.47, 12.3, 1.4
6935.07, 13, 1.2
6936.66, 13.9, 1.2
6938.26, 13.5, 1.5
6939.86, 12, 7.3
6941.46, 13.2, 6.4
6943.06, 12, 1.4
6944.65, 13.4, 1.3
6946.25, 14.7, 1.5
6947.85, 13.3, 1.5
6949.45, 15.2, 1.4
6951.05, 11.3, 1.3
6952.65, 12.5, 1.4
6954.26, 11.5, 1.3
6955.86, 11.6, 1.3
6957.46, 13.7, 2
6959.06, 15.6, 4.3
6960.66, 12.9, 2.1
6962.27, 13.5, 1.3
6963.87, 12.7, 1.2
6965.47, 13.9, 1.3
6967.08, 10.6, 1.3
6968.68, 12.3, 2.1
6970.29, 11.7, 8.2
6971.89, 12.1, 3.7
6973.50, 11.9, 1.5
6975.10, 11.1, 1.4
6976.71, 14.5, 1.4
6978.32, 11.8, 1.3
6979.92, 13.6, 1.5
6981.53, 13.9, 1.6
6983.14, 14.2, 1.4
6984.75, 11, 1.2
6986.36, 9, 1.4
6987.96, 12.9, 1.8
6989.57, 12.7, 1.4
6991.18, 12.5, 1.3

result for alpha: 1.5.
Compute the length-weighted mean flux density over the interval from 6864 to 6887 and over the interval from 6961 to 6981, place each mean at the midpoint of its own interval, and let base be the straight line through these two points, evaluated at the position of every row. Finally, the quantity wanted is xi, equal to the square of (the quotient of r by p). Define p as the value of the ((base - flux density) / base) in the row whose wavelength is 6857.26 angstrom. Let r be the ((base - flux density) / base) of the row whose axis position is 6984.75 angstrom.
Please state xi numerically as 12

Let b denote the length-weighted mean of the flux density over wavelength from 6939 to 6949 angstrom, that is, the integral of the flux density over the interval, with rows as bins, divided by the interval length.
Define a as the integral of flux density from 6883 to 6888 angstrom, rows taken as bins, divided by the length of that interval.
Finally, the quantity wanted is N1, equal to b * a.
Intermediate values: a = 11.5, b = 13.18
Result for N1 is 151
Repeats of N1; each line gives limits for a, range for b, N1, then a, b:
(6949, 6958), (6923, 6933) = 156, 12.5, 12.51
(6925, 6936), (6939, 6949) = 167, 12.7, 13.18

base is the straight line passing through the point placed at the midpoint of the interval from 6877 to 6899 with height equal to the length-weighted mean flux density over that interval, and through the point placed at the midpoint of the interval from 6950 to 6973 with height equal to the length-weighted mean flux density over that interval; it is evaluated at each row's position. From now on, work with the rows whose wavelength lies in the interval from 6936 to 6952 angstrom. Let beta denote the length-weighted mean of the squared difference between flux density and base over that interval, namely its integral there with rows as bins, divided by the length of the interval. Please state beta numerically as 1.7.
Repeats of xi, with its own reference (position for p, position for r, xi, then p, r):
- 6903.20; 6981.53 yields 17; -0.026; -0.11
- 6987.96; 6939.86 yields 1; -0.027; 0.03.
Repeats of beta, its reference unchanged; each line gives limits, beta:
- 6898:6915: 4.8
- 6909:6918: 7.3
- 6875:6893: 2.3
